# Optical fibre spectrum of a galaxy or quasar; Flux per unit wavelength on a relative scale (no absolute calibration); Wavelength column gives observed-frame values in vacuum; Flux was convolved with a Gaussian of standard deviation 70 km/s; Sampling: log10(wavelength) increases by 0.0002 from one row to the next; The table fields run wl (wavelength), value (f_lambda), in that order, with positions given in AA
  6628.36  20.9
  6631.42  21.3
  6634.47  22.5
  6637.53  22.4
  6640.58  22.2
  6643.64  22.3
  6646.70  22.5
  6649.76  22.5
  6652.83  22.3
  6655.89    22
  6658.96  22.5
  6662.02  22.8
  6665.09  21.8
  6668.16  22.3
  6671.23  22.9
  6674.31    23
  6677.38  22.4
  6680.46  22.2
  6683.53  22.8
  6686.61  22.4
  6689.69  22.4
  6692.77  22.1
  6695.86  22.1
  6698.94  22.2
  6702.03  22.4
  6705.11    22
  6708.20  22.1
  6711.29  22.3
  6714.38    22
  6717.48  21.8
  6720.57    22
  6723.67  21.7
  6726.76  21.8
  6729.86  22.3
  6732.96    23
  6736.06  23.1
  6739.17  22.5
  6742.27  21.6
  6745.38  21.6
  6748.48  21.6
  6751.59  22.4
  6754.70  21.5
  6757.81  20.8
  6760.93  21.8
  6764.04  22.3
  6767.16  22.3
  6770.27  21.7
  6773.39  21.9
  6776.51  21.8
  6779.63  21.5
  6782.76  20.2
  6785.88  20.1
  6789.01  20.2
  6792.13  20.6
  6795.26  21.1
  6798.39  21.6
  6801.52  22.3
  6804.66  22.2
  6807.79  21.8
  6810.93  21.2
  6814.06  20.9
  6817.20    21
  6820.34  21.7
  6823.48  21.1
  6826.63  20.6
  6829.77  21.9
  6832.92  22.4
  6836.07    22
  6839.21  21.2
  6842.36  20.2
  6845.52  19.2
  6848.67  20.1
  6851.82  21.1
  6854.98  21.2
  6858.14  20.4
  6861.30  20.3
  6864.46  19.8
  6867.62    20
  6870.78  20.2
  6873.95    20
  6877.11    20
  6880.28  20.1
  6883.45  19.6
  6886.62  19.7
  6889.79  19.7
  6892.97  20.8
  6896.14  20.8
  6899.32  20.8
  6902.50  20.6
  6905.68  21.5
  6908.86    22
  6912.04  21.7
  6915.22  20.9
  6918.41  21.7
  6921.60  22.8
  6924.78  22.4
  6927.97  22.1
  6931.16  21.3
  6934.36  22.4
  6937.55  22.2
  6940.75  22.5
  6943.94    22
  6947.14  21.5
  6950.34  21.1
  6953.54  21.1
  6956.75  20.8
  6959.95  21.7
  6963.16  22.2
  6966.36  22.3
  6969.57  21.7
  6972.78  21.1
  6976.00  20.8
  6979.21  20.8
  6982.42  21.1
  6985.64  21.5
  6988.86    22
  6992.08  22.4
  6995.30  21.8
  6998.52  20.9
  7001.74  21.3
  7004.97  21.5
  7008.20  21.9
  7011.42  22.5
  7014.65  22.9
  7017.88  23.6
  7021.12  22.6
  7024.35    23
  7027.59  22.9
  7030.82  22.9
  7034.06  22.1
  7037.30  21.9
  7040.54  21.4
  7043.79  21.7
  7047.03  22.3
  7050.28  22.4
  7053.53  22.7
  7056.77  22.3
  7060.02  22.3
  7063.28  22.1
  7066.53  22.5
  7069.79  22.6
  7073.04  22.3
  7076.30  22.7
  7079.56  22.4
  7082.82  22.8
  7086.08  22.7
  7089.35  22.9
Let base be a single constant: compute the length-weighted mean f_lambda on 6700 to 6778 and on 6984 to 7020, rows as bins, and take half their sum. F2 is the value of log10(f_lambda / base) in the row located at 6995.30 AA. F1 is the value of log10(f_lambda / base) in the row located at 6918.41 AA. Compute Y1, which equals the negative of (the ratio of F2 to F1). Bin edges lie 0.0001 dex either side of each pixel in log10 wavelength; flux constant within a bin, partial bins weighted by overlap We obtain -0.7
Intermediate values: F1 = -0.006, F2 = -0.004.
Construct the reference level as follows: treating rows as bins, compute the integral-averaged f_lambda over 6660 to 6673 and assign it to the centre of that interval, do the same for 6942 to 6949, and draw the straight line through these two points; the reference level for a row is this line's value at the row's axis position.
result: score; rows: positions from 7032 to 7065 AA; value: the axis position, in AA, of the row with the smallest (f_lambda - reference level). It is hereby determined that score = 7040.54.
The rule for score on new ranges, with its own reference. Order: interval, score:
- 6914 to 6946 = 6915.22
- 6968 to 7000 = 6976.00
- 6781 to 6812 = 6785.88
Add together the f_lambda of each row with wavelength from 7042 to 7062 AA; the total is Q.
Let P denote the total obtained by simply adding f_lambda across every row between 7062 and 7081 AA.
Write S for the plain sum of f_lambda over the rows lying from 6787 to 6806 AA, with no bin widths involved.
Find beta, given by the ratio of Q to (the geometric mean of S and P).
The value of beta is 1.02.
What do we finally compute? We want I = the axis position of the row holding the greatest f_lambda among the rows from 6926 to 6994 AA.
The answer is 6940.75 AA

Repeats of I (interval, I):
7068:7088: 7082.82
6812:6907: 6832.92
